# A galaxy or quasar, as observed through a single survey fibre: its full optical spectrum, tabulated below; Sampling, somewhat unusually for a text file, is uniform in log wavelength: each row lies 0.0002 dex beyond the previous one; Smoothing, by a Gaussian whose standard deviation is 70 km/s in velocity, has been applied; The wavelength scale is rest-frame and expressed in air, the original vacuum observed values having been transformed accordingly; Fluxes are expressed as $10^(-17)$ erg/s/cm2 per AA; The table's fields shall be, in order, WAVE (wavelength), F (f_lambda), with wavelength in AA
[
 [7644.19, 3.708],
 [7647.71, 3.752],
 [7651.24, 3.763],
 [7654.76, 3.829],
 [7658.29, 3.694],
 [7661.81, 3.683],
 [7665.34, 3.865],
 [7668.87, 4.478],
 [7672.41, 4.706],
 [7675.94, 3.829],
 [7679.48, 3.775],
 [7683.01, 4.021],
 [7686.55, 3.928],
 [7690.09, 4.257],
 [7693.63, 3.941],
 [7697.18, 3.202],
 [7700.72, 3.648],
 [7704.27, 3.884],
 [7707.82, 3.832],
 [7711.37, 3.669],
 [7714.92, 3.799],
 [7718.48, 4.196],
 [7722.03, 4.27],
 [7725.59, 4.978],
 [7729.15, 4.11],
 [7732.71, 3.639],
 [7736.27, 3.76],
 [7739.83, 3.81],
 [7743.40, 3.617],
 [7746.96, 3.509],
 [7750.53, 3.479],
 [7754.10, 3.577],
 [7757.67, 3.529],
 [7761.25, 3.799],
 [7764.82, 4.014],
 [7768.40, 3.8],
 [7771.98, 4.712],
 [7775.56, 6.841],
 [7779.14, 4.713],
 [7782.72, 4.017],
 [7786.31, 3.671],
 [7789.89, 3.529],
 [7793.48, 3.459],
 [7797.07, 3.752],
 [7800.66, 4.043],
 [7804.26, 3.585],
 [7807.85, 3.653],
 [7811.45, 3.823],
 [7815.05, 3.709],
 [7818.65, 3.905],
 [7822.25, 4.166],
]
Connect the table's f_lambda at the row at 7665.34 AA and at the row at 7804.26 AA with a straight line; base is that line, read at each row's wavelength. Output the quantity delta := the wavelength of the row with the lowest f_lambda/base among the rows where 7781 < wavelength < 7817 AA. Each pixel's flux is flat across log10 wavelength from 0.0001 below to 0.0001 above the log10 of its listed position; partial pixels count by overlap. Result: 7793.48 AA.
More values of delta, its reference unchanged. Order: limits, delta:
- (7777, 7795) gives 7793.48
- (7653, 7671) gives 7661.81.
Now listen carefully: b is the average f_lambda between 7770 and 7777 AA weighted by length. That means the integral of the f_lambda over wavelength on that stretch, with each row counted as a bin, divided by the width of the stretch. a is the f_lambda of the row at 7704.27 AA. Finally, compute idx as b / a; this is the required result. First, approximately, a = 3.884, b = 5.67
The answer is 1.46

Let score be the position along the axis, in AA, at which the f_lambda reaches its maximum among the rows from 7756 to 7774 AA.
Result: 7771.98 AA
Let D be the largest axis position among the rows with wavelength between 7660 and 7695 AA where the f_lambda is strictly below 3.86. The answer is 7679.48 AA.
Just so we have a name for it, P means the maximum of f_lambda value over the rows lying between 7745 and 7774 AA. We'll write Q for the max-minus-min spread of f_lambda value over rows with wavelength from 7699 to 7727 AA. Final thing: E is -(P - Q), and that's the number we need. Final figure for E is -3.4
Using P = 4.712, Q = 1.3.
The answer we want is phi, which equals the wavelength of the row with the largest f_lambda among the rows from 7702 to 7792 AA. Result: 7775.56 AA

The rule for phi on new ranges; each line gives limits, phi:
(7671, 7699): 7672.41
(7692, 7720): 7718.48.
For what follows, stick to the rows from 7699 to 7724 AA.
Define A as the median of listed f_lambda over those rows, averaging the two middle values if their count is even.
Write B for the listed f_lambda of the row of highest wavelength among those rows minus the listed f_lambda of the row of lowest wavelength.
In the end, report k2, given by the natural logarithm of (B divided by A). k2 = -1.8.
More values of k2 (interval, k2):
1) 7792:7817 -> -2.7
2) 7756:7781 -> -1.2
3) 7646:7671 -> -1.6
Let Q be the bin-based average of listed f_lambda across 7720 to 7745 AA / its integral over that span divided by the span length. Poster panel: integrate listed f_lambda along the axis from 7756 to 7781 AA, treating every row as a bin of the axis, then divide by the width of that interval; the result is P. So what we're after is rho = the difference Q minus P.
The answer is -0.46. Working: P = 4.5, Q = 4.0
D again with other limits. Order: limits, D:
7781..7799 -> 7797.07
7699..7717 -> 7714.92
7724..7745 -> 7743.40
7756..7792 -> 7789.89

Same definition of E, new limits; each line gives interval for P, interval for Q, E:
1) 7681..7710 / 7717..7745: -2.9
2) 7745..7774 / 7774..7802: -1.3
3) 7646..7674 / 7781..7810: -4.1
